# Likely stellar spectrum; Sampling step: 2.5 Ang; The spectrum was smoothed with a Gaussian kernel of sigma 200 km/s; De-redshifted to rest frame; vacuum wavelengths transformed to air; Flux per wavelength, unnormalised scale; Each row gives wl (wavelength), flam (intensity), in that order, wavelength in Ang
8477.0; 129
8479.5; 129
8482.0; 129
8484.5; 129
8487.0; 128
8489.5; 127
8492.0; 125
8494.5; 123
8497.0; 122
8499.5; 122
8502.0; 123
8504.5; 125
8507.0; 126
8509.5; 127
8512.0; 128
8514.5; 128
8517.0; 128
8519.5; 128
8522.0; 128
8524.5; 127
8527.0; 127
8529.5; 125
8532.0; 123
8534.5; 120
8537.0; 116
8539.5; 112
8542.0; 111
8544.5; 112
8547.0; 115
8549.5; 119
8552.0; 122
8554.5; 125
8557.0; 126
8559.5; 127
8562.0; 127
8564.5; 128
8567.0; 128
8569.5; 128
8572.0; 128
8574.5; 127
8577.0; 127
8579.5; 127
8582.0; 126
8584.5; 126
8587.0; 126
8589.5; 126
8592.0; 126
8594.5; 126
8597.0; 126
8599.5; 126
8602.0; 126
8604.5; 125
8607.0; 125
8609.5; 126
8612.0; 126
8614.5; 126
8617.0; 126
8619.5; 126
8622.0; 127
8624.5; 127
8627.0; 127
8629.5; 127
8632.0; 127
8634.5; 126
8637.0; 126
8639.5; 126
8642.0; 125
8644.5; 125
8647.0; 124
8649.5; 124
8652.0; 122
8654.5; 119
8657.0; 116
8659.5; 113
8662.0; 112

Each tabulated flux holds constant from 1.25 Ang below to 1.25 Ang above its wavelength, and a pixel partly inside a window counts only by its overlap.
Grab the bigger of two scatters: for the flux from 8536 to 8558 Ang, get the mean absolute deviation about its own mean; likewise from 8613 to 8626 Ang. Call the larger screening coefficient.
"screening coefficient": 4.8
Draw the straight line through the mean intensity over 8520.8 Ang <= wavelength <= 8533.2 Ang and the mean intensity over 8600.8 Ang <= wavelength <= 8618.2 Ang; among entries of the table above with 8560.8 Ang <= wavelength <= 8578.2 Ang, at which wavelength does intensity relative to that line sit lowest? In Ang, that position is 8562.0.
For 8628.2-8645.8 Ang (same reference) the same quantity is 8642.0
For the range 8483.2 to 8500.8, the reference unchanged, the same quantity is 8497.0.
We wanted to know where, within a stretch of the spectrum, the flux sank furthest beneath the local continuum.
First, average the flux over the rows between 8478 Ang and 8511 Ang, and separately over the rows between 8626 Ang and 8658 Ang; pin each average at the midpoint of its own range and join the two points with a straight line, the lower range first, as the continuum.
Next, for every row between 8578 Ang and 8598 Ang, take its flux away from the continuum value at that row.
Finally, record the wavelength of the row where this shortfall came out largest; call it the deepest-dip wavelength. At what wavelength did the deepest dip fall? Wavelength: 8582.0 Ang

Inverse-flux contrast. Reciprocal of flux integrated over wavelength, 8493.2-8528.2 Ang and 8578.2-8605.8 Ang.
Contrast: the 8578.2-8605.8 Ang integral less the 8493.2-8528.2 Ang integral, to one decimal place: -0.1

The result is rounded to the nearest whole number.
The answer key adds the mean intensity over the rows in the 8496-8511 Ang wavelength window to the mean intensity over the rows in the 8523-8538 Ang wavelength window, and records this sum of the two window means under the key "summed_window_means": 247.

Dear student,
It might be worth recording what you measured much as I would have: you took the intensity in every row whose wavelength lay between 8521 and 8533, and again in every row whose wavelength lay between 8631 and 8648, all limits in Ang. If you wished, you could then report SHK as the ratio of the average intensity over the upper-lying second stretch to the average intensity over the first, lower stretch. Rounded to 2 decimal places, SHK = 1.00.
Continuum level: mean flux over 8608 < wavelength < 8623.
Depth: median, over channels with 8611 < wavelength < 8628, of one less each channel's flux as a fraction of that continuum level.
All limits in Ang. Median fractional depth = 0.001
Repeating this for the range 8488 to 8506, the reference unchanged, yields 0.025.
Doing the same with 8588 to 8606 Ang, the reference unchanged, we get 0.001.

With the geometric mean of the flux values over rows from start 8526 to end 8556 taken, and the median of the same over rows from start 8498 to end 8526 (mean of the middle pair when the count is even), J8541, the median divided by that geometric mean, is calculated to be 1.07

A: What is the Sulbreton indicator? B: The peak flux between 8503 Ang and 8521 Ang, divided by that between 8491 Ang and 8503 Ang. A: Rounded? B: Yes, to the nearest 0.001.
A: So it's 1.024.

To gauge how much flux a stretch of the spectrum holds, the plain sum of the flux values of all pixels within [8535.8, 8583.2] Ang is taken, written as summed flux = 2331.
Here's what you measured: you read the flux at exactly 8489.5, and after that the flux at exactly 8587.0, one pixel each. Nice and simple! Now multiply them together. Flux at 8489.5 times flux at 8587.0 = 16002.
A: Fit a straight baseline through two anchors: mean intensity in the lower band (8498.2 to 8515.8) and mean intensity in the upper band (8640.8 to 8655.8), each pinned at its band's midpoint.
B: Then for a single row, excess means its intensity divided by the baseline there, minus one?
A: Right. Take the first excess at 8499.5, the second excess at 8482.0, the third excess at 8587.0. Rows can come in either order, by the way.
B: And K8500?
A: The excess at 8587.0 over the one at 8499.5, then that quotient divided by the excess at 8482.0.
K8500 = -21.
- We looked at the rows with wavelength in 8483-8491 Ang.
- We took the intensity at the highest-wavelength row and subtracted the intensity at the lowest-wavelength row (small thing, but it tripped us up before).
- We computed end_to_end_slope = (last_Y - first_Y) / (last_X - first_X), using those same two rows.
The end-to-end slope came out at -0.40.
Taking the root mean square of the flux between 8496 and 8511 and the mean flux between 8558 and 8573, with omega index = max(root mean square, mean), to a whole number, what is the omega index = 128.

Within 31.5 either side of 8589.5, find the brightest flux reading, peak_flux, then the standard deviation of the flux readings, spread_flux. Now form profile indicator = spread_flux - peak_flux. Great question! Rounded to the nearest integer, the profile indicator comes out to -127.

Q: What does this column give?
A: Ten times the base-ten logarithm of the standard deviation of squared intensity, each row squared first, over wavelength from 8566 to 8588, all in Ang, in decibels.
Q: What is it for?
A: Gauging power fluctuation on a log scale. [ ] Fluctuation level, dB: 23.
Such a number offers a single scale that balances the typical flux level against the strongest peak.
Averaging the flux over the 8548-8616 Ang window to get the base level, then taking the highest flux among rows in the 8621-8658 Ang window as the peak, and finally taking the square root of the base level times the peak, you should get 126.5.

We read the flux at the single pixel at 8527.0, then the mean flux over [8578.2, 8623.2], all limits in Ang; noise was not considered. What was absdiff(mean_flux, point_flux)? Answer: 1.0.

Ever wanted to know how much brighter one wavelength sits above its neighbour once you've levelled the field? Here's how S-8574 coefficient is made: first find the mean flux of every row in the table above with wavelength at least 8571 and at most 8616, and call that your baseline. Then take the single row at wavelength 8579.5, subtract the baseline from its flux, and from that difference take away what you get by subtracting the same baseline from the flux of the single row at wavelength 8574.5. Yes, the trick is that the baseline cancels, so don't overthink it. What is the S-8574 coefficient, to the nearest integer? 0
